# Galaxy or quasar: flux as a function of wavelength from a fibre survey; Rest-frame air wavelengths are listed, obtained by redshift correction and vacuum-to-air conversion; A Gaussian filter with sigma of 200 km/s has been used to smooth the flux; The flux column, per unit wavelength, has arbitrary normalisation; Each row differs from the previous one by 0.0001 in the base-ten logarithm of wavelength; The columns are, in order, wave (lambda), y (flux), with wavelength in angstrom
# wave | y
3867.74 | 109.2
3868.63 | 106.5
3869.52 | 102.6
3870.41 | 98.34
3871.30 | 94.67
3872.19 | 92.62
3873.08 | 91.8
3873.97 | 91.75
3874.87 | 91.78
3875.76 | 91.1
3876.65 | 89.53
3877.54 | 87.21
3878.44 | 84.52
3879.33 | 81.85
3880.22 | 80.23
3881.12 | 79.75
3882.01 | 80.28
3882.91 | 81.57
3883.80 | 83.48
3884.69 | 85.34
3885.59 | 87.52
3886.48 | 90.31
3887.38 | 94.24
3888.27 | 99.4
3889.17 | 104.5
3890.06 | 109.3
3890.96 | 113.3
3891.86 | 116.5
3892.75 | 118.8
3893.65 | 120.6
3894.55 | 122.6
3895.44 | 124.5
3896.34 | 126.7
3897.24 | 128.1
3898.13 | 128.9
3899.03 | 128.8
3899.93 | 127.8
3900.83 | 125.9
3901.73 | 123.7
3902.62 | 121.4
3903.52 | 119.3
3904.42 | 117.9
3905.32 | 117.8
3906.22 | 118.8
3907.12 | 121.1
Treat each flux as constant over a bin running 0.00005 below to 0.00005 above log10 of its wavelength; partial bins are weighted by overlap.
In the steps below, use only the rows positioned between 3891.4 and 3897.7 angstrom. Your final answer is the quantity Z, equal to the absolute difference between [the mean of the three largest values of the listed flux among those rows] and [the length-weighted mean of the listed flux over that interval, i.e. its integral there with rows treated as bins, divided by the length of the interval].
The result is 3.8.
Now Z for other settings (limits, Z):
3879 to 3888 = 5.9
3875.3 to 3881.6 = 4.3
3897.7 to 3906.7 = 5.5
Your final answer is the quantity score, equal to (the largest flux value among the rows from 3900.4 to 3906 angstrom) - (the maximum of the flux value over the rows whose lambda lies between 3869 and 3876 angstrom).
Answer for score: 23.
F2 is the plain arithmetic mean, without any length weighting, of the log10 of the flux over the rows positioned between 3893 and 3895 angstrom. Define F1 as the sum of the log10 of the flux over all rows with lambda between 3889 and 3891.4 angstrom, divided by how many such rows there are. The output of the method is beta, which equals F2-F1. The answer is 0.05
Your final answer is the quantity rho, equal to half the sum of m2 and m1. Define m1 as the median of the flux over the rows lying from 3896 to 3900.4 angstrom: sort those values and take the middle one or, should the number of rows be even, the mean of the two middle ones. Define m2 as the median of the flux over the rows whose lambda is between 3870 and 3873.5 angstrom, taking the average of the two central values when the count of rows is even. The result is 111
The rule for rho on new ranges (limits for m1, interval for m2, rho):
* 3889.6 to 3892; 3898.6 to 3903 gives 120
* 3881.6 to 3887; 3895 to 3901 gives 106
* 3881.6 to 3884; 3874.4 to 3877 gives 86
